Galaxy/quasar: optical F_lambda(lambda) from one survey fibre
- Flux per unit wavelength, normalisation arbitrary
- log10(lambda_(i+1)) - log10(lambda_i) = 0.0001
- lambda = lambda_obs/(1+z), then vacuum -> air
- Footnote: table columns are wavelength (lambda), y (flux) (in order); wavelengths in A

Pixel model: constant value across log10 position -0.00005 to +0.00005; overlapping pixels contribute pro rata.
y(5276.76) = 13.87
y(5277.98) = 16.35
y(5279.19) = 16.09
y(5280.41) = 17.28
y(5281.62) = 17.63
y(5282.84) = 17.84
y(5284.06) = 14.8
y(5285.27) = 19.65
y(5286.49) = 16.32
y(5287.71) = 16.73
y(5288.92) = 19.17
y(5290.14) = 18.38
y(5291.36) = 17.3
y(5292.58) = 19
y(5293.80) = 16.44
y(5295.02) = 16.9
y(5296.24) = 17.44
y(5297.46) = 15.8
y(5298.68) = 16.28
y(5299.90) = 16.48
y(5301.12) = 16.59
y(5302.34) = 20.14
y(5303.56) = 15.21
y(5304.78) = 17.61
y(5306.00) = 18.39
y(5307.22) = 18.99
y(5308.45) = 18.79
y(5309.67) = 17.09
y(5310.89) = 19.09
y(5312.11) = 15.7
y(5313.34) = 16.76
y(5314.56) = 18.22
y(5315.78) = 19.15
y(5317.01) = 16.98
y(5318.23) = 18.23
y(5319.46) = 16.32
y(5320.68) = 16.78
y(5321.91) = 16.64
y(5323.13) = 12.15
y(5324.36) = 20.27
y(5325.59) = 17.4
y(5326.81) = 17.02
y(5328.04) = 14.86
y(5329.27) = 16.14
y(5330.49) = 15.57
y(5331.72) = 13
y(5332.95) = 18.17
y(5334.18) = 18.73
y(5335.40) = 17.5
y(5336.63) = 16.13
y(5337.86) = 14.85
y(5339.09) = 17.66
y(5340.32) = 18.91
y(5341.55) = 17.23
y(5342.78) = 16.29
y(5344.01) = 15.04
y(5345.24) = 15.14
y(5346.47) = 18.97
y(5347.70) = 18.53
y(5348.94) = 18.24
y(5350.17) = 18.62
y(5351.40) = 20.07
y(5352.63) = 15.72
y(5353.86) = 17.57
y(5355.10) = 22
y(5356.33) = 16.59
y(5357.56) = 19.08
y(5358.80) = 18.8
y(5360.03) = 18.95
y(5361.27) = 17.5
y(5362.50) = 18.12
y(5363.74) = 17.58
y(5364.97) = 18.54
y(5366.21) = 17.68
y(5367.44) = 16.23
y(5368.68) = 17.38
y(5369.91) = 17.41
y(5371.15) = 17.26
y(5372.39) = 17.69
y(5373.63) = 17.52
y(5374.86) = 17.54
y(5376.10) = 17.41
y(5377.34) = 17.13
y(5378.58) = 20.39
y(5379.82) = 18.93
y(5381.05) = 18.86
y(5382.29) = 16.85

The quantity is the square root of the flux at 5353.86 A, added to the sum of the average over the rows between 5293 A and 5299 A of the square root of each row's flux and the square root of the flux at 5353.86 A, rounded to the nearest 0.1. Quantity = 12.5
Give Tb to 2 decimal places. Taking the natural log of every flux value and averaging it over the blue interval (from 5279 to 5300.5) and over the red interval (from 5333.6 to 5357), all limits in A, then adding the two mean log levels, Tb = 5.70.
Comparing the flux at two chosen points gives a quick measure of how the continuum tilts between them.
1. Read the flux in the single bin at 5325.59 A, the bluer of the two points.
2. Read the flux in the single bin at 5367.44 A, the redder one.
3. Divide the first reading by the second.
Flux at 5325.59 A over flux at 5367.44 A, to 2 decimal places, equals 1.07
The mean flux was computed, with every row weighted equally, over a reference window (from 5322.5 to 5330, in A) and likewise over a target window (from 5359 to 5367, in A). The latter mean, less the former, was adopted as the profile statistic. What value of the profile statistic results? 1.8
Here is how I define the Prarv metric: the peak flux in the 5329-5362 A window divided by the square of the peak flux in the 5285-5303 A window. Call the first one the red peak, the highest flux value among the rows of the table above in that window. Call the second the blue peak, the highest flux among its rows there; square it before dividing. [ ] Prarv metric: 0.054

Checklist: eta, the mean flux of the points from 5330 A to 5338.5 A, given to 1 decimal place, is 16.3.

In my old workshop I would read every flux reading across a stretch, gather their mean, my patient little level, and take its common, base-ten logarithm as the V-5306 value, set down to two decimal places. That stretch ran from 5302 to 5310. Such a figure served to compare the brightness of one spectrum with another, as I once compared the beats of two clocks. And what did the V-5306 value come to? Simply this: 1.26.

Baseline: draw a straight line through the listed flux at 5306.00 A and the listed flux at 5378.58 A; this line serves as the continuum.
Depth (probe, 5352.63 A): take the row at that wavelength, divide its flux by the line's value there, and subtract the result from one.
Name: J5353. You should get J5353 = 0.20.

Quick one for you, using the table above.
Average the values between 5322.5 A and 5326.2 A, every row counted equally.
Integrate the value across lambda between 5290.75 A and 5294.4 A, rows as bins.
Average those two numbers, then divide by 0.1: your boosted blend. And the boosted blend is 404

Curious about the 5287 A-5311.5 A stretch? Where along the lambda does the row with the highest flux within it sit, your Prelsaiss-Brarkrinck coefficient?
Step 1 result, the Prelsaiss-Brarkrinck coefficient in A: 5302.34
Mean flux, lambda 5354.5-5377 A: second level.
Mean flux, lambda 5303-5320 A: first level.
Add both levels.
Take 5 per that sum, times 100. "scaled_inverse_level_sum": 14.1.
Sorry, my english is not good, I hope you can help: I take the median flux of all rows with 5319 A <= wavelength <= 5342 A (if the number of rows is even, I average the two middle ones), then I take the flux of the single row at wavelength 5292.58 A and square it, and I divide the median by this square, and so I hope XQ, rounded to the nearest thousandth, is 0.046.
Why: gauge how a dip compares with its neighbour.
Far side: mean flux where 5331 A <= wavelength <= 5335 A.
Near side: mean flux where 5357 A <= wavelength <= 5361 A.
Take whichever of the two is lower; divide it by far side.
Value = 1.00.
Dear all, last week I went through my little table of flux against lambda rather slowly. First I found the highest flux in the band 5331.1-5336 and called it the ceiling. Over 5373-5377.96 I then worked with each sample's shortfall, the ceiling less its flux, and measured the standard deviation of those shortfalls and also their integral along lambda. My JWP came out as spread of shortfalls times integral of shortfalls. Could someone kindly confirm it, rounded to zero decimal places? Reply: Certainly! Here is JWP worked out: 1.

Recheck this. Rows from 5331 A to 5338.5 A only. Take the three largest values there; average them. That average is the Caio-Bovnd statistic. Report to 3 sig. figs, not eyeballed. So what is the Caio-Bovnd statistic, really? 18.1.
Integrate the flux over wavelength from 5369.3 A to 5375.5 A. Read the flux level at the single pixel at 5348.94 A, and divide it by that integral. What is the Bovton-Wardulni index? 0.17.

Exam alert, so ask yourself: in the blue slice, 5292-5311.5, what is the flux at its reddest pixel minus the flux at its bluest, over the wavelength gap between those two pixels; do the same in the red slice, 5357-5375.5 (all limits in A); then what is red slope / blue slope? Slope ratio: -18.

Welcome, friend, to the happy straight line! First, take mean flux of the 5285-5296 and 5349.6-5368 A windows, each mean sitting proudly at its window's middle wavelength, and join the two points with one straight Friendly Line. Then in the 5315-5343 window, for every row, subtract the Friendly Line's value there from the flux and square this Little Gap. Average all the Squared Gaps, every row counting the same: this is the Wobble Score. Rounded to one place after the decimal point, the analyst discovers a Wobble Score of 4.9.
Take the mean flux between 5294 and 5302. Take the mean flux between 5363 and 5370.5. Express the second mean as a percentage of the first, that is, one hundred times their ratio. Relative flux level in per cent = 105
